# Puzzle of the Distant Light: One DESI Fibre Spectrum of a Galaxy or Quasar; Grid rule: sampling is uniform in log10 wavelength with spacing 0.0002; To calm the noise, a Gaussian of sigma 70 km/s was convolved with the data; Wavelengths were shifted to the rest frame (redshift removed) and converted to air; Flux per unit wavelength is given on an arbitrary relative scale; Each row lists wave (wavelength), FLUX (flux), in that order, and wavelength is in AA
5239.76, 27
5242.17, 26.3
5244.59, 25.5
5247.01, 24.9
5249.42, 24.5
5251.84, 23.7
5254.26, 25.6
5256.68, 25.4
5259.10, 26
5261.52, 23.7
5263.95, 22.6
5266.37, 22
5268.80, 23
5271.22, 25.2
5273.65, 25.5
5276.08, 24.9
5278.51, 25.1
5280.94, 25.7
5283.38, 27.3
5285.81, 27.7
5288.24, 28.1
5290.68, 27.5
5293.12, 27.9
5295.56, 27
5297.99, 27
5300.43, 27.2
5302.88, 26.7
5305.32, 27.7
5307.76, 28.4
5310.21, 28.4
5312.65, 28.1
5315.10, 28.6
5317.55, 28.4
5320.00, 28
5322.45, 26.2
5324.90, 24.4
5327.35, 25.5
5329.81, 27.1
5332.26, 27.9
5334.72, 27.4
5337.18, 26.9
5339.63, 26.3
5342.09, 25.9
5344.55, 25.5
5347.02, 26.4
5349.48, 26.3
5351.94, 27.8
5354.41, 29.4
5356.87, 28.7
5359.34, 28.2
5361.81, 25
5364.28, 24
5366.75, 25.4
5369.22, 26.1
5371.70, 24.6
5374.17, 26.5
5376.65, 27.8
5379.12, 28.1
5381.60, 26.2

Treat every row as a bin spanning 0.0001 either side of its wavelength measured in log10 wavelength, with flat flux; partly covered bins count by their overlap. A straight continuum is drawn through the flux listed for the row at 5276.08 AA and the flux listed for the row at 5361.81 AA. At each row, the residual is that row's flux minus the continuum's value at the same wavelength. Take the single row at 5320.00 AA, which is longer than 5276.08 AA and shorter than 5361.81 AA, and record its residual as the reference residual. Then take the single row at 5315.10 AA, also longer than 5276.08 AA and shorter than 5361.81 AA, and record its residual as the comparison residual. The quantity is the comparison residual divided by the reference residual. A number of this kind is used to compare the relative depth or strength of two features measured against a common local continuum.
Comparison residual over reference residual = 1.2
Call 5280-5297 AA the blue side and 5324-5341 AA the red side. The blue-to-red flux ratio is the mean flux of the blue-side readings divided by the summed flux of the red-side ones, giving 0.147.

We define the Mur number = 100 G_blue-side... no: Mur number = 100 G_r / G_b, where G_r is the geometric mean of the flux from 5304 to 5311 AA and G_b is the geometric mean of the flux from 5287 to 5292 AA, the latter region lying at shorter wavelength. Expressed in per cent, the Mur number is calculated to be 101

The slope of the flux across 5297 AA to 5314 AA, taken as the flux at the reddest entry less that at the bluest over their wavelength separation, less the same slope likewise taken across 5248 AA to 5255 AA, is -0.2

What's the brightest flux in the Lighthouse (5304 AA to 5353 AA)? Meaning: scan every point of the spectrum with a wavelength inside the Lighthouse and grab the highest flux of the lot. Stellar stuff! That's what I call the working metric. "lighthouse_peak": 28.6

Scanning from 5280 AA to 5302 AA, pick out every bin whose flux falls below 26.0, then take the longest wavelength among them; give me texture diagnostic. 5280.94 AA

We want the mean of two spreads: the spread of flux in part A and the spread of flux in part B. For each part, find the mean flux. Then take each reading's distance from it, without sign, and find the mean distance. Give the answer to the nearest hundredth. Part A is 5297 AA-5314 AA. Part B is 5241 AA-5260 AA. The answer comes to 0.62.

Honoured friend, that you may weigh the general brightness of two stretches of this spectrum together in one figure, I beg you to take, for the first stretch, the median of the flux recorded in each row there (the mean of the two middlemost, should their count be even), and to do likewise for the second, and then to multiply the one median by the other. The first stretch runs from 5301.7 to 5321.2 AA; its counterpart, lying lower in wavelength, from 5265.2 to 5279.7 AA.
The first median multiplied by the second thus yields 706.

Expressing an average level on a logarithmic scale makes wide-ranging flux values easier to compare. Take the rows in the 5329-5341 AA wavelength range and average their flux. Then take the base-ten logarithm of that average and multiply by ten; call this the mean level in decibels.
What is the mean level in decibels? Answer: 14.3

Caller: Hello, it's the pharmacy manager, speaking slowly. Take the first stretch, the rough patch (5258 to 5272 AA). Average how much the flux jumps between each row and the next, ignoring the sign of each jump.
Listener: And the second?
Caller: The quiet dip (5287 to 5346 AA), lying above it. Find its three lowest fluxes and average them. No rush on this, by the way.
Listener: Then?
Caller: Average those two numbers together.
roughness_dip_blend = 13.3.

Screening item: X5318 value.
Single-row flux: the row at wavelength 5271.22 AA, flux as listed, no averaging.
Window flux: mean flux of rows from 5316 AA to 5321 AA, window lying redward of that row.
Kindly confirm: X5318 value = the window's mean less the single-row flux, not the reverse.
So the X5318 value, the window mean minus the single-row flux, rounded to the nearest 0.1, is 3.0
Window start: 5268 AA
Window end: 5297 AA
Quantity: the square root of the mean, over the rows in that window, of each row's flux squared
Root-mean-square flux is 26.3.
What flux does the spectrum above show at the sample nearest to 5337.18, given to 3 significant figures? 26.9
